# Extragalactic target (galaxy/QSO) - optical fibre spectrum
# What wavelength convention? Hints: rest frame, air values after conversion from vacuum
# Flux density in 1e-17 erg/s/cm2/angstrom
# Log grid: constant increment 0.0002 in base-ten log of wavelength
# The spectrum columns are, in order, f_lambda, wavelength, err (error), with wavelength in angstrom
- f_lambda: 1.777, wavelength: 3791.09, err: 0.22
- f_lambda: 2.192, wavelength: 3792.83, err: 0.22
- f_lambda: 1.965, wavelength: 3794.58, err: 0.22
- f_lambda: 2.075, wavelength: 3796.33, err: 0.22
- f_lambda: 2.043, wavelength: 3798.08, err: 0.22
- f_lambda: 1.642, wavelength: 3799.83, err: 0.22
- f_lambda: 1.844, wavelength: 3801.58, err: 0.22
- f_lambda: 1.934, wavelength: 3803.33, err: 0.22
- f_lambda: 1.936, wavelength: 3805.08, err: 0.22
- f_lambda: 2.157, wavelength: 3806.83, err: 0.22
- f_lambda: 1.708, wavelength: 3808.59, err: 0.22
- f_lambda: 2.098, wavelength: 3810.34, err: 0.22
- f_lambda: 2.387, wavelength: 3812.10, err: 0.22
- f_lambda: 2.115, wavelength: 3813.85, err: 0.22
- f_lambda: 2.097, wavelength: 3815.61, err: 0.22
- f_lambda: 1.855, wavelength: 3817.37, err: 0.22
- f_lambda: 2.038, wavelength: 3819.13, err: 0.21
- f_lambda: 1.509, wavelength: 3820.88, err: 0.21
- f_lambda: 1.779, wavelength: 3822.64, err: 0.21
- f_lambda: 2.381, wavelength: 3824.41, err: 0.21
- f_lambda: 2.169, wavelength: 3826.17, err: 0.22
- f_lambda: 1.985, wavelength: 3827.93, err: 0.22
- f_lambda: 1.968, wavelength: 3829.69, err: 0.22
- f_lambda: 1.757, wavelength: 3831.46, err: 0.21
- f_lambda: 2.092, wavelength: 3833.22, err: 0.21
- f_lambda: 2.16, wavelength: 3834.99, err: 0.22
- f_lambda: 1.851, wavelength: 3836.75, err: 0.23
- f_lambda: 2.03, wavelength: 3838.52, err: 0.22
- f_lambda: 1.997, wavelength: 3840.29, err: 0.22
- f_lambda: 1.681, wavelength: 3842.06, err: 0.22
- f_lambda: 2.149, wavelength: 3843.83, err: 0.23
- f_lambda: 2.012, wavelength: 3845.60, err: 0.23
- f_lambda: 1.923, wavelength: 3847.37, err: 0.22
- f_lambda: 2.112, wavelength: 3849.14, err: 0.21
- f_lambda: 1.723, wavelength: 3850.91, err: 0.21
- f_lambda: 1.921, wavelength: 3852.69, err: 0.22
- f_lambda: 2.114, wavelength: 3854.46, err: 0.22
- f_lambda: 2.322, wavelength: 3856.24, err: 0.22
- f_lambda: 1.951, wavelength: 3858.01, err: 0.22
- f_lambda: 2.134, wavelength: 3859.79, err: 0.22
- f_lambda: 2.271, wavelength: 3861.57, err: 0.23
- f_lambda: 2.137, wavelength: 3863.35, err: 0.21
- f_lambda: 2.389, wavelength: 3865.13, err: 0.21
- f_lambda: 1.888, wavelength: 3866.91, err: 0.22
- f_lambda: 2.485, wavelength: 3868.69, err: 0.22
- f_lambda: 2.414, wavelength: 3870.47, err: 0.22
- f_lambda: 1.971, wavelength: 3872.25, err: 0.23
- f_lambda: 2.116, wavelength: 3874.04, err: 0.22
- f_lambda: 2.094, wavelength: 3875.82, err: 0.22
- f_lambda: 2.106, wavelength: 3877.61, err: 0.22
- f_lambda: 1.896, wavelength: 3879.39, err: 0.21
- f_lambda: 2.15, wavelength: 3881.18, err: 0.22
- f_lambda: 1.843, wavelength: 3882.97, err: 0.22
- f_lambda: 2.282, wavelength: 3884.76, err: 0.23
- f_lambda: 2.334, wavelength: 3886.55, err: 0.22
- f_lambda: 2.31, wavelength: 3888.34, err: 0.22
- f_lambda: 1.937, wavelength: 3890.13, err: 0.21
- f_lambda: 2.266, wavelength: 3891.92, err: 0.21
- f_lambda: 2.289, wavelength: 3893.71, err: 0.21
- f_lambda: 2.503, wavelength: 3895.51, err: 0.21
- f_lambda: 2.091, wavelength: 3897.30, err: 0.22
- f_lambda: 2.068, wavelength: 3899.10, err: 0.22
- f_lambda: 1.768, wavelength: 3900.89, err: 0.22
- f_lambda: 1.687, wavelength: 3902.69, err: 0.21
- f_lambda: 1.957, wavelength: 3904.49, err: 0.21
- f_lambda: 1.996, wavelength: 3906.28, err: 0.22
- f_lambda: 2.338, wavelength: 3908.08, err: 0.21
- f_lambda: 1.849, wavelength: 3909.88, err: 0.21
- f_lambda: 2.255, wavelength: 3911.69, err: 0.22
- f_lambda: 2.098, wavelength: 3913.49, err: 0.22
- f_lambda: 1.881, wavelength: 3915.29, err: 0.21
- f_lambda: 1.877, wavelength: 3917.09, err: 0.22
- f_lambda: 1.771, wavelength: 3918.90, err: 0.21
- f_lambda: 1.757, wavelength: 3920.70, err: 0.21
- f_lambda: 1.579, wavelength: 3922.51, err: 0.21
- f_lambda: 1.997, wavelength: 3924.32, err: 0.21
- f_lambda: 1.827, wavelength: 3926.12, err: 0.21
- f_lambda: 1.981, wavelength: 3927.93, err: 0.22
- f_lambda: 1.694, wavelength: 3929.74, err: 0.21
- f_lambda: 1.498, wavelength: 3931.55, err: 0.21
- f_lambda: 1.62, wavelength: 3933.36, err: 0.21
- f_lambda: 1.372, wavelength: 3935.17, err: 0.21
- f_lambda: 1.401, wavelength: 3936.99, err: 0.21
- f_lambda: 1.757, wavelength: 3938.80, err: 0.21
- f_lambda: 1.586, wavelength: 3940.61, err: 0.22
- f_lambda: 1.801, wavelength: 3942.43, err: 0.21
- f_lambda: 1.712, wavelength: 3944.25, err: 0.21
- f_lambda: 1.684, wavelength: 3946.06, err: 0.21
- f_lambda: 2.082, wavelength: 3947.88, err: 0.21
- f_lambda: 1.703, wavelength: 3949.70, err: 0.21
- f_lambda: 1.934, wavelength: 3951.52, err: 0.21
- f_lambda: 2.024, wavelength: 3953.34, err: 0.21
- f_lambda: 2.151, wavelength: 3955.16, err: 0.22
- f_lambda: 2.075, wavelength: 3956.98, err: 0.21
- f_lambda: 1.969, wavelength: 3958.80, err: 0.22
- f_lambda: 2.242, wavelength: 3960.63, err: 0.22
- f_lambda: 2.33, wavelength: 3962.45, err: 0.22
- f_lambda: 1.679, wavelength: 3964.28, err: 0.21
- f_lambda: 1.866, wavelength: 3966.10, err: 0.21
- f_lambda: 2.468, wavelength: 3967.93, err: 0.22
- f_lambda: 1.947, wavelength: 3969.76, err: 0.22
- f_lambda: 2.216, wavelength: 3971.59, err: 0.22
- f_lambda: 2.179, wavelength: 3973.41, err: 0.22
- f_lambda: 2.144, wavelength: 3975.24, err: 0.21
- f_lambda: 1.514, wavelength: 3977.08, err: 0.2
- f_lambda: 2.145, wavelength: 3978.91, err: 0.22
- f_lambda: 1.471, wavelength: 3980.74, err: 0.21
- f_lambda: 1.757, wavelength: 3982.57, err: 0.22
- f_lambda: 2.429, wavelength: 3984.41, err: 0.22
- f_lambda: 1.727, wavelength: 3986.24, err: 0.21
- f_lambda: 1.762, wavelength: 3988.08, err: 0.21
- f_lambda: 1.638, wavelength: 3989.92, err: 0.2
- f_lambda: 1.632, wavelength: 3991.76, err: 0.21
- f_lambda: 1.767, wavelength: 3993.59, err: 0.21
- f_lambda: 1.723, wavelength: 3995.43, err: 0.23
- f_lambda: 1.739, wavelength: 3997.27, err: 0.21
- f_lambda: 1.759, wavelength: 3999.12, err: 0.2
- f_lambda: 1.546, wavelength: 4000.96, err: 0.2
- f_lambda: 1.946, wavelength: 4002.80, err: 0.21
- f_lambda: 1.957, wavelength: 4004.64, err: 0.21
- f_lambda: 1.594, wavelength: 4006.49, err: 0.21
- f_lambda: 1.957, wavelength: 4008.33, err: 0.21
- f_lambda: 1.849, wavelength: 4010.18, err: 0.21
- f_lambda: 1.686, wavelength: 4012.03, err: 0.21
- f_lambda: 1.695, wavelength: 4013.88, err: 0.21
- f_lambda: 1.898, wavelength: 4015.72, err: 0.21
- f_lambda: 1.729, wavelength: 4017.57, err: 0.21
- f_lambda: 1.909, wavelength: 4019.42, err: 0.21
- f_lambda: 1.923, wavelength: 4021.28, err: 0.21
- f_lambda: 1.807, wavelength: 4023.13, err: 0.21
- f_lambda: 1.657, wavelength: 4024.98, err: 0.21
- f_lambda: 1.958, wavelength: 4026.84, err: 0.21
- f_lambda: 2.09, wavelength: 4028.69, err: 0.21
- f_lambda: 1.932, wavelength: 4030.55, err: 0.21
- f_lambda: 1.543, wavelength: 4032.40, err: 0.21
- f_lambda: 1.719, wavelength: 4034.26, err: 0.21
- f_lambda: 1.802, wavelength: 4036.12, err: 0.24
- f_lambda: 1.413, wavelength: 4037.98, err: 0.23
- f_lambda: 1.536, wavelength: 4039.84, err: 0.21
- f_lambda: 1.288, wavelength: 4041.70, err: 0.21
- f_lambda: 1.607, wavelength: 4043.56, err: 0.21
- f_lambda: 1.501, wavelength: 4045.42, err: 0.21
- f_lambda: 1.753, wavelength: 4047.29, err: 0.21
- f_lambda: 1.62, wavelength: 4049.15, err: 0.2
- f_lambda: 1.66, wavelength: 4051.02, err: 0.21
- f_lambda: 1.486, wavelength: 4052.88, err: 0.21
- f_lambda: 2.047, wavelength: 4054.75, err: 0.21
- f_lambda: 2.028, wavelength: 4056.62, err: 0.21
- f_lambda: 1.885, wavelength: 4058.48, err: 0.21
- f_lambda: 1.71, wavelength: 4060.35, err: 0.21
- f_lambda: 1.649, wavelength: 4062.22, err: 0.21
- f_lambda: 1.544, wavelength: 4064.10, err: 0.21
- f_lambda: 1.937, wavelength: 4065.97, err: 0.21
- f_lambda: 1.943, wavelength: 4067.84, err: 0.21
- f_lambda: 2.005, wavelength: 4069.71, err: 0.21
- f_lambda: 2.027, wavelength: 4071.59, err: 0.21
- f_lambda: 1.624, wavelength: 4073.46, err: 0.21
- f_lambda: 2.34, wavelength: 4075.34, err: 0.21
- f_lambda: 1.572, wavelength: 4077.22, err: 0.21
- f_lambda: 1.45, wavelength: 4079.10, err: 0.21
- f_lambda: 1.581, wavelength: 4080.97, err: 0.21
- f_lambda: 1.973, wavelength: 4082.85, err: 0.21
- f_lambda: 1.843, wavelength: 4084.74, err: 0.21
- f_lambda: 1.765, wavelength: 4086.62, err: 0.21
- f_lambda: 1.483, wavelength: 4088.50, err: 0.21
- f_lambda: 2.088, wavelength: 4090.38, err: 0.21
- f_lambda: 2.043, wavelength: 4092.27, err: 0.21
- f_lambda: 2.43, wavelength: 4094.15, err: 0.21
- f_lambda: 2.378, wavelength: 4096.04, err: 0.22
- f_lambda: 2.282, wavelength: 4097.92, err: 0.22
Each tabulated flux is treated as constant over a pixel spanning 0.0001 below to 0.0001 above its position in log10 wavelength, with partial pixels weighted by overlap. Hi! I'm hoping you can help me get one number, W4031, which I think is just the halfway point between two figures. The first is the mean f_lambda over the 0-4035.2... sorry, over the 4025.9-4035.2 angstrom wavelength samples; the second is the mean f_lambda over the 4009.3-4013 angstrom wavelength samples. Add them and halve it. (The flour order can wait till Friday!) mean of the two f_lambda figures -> 1.81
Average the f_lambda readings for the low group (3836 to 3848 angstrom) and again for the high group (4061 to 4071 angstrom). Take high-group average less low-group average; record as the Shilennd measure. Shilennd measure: -0.13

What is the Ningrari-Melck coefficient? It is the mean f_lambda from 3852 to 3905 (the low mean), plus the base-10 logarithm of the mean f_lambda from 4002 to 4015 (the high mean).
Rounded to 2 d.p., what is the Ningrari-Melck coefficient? 2.38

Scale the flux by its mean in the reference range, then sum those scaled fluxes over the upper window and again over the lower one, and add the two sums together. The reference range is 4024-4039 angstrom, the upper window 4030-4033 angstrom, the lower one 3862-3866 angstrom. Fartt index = 4.54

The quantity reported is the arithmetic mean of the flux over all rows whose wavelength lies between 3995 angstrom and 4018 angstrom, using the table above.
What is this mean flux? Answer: 1.78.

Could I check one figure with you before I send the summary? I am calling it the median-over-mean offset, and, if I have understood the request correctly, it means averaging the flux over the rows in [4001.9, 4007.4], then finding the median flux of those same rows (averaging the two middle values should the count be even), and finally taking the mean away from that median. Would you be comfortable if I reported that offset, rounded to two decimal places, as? 0.11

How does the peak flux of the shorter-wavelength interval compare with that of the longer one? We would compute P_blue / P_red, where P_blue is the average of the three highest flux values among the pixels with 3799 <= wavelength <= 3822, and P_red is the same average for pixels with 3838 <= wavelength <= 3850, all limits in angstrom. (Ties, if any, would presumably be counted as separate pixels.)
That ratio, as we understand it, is 1.06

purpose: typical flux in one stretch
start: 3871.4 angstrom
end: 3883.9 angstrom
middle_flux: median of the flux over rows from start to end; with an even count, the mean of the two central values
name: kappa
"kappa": 2.09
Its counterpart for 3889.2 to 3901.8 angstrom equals 2.09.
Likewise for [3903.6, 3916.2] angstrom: 2.00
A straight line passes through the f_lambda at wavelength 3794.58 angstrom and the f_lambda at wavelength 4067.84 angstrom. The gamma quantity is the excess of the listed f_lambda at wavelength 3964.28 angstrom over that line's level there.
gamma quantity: -0.27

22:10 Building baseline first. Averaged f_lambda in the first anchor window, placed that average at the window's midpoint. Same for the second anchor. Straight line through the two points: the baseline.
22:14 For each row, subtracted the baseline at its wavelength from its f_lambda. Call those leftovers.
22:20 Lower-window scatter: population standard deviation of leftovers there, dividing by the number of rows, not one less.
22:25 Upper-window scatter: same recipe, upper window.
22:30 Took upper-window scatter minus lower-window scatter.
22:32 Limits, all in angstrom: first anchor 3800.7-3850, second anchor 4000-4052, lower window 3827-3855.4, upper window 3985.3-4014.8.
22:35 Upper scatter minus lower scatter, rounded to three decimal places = -0.022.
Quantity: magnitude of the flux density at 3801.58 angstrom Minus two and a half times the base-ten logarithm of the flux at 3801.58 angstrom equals -0.66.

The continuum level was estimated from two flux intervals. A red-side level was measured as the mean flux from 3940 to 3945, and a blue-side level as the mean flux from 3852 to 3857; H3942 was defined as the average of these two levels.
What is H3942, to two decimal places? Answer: 1.91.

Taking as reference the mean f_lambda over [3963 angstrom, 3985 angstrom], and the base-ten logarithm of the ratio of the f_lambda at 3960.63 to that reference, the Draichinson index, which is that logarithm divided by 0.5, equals 0.106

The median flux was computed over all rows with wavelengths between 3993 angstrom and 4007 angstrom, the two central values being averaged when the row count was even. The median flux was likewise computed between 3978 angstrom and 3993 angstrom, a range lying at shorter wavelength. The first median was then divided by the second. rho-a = 1.00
